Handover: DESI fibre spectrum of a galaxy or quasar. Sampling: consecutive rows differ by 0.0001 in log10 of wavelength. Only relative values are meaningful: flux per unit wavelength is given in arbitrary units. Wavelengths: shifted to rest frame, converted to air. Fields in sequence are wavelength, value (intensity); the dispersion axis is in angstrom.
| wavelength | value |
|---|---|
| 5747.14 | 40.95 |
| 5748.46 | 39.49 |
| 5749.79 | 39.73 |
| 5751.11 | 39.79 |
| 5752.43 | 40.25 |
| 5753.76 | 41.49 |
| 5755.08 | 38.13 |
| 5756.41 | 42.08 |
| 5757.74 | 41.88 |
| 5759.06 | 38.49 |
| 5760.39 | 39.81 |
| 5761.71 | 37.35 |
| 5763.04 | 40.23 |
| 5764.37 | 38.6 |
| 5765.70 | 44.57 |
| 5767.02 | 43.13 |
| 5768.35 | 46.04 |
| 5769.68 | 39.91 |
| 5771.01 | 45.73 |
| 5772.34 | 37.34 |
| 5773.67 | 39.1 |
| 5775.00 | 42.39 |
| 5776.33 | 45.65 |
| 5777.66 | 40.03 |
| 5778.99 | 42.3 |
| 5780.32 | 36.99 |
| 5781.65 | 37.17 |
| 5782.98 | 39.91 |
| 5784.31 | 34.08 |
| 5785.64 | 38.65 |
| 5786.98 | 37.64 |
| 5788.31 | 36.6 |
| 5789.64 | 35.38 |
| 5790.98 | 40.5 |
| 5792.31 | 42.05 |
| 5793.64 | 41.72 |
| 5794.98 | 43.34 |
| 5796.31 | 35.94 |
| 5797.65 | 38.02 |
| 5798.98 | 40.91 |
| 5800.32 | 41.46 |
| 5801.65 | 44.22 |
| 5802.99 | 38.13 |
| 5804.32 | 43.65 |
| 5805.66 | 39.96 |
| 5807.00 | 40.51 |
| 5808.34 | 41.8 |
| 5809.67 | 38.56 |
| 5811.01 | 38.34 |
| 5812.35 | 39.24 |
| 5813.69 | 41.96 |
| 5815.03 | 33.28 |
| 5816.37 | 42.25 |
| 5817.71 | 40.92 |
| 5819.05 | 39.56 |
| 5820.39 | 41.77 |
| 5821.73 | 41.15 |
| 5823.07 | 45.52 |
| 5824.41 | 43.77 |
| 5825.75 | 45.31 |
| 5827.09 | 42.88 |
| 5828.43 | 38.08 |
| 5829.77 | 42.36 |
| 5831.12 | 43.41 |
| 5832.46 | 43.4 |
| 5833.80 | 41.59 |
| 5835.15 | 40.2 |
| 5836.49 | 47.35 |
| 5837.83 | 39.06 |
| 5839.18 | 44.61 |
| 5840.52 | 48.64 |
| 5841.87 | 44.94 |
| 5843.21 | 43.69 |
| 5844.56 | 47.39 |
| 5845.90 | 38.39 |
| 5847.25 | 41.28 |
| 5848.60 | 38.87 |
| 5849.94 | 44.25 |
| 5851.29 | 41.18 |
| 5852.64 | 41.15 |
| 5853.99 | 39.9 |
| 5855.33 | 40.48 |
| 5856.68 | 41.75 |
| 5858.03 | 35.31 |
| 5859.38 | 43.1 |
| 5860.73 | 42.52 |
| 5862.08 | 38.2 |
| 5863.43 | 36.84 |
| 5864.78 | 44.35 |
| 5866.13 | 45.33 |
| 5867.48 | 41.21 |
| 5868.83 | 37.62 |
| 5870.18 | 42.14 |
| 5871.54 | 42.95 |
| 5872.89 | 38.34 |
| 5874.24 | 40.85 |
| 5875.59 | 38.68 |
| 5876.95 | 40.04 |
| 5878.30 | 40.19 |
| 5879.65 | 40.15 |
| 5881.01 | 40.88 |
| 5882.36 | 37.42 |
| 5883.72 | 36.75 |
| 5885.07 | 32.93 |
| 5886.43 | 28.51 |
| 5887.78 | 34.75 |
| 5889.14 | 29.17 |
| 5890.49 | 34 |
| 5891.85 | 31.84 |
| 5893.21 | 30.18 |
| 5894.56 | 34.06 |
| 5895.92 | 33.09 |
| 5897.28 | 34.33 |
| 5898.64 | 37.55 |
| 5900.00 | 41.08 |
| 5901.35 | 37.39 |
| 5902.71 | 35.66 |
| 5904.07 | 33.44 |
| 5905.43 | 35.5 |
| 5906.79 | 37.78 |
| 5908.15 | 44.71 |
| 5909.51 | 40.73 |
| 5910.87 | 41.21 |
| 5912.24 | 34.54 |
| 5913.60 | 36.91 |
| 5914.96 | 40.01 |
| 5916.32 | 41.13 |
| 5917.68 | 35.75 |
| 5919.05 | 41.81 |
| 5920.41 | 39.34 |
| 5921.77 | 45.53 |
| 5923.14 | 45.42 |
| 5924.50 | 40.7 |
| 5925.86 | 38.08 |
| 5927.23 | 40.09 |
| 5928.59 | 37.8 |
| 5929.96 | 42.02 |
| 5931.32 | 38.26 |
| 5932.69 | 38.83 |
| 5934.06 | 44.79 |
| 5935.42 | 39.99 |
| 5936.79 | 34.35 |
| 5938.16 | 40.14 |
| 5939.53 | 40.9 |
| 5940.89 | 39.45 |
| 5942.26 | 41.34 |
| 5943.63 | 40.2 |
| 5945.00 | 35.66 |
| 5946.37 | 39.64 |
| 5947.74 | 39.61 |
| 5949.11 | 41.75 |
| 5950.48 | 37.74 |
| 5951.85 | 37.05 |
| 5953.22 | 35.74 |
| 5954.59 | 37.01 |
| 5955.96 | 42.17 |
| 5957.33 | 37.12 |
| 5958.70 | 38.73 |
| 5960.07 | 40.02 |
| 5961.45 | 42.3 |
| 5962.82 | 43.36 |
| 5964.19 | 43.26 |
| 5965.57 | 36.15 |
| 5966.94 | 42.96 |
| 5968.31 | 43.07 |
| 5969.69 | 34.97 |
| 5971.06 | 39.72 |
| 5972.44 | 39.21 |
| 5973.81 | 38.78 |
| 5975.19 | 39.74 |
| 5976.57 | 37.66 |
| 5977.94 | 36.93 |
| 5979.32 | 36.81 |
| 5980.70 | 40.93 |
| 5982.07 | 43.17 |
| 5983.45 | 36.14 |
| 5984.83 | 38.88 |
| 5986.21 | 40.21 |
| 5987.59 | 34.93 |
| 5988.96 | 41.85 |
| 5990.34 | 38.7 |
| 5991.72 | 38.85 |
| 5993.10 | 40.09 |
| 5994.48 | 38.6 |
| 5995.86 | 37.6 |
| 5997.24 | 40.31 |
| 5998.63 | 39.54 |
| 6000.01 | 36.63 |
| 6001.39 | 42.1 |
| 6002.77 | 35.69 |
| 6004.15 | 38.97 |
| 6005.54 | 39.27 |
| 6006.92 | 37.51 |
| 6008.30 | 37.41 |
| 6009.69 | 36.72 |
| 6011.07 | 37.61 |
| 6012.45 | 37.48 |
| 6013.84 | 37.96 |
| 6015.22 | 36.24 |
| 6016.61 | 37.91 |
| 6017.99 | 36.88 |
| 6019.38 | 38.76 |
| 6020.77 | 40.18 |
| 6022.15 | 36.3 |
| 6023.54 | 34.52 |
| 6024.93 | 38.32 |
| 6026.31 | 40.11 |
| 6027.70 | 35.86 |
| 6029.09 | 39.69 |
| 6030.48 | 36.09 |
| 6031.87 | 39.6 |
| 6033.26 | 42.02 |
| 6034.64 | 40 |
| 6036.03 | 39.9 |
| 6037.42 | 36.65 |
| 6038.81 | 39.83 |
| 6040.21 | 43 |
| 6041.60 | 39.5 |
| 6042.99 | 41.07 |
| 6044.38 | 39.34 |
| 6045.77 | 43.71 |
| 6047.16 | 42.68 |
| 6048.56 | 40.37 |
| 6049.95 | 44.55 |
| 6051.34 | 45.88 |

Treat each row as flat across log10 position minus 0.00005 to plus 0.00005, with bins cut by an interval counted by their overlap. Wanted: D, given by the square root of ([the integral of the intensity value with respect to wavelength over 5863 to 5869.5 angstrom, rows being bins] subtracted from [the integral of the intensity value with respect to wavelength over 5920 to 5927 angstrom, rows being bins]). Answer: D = 5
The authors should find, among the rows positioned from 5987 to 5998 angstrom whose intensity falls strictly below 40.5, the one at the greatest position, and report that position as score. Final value 5997.24 angstrom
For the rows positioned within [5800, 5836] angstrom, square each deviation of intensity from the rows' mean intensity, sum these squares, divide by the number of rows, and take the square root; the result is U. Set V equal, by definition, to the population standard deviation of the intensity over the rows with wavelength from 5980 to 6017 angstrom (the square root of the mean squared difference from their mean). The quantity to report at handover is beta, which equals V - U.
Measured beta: -0.6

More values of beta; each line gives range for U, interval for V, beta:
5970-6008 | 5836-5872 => 1.3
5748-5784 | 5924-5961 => -0.3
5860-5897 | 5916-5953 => -1.8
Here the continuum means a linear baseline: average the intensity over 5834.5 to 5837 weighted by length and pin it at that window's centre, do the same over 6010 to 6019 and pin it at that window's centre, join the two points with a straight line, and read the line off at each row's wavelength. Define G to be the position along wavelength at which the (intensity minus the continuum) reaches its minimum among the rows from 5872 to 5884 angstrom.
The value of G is 5883.72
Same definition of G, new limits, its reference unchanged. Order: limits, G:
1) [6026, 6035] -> 6027.70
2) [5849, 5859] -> 5858.03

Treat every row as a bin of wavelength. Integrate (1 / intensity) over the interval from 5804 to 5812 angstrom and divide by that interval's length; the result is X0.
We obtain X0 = 0.0249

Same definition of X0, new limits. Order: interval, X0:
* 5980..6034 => 0.0261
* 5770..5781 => 0.0244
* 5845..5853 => 0.0244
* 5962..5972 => 0.0249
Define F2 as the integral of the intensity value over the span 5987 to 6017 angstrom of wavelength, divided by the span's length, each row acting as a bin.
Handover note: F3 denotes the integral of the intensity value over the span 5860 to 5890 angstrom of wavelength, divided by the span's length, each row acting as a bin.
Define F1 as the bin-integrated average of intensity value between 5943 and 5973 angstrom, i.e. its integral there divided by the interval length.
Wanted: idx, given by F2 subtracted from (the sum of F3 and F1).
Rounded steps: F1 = 39.43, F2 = 38.3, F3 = 39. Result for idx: 40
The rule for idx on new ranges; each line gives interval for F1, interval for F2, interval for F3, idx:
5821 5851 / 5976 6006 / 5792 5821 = 44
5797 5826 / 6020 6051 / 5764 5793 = 41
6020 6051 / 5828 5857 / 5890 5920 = 34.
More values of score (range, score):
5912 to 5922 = 5920.41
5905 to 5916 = 5914.96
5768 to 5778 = 5777.66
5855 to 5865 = 5863.43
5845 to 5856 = 5855.33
